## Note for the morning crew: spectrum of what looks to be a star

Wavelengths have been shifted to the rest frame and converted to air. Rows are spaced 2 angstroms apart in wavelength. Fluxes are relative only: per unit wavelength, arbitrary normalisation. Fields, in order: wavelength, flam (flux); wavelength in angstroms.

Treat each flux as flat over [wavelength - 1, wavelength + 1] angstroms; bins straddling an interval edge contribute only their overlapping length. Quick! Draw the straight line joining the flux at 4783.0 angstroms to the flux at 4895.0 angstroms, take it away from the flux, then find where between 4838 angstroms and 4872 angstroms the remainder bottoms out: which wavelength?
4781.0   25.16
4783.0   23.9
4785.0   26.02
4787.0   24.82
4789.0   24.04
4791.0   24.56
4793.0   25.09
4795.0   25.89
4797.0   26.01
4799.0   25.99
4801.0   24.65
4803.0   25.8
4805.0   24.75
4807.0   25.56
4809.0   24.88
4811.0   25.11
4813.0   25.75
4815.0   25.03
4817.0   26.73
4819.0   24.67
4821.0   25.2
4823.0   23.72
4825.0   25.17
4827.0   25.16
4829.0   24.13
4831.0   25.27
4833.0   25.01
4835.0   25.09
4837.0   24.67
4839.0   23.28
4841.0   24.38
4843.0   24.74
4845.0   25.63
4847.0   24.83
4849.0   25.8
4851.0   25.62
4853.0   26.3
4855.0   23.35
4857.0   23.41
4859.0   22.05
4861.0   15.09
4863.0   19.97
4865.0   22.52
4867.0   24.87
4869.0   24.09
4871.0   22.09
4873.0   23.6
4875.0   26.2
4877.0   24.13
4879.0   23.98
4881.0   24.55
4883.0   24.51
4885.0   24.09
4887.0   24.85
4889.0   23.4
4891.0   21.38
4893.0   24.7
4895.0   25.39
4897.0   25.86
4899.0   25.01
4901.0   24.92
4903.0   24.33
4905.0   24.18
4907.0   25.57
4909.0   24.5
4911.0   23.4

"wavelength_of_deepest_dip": 4861.0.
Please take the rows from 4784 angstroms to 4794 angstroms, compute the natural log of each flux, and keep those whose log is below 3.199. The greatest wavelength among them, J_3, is 4789.0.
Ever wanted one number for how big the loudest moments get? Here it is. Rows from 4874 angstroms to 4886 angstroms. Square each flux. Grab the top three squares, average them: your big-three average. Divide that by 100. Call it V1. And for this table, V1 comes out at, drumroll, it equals 6.30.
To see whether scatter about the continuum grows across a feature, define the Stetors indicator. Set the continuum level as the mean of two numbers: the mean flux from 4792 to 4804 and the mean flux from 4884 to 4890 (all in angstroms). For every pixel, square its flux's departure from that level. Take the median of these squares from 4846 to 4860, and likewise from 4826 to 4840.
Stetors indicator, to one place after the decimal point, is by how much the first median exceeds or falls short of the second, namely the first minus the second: 2.0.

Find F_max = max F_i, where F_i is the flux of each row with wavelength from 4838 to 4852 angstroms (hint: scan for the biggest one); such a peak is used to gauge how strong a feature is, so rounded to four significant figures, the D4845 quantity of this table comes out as 25.80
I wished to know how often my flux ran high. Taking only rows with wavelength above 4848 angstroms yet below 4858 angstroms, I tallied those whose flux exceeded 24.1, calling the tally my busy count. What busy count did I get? 3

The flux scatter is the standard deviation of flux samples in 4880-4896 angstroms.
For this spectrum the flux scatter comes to 1.2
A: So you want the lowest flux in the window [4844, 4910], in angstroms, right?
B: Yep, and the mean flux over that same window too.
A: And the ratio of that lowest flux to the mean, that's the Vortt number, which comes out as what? 0.63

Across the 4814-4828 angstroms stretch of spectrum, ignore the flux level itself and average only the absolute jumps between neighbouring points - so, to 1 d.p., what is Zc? 1.2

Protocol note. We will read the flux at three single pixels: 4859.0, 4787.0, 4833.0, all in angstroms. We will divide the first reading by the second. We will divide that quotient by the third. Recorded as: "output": 0.036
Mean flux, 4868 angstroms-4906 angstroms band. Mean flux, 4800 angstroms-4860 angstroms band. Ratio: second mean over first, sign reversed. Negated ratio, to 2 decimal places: -1.02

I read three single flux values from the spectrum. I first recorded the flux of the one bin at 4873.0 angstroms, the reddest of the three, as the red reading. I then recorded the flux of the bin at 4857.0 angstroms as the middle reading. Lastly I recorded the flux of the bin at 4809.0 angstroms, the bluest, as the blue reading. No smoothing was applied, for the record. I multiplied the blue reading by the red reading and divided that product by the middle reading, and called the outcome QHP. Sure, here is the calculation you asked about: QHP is 25.1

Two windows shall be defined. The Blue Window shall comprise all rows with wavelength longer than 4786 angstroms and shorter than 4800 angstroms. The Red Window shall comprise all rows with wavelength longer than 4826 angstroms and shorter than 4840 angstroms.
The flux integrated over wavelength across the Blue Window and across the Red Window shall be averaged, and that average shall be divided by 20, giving 17.45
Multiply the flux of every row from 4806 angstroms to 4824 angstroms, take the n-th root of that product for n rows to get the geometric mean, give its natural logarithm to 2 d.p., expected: 3.23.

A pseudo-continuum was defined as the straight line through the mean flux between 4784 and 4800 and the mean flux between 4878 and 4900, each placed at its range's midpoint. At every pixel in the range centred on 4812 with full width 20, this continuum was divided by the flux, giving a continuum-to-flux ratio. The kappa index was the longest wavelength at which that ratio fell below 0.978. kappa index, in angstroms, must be 4817.0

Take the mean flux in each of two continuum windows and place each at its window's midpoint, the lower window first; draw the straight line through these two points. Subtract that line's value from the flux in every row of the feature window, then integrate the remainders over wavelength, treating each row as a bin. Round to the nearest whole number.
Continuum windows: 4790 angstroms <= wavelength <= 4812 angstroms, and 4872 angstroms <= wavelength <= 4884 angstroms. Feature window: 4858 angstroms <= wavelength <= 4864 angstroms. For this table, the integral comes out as -34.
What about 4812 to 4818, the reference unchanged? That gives 4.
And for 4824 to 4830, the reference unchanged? -1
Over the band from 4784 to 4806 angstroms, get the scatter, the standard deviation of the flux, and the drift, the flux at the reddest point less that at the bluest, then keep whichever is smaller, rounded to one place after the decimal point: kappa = -1.3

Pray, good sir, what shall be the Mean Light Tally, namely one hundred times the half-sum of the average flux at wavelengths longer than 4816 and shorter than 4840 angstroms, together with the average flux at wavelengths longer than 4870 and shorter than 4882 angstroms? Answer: 2447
